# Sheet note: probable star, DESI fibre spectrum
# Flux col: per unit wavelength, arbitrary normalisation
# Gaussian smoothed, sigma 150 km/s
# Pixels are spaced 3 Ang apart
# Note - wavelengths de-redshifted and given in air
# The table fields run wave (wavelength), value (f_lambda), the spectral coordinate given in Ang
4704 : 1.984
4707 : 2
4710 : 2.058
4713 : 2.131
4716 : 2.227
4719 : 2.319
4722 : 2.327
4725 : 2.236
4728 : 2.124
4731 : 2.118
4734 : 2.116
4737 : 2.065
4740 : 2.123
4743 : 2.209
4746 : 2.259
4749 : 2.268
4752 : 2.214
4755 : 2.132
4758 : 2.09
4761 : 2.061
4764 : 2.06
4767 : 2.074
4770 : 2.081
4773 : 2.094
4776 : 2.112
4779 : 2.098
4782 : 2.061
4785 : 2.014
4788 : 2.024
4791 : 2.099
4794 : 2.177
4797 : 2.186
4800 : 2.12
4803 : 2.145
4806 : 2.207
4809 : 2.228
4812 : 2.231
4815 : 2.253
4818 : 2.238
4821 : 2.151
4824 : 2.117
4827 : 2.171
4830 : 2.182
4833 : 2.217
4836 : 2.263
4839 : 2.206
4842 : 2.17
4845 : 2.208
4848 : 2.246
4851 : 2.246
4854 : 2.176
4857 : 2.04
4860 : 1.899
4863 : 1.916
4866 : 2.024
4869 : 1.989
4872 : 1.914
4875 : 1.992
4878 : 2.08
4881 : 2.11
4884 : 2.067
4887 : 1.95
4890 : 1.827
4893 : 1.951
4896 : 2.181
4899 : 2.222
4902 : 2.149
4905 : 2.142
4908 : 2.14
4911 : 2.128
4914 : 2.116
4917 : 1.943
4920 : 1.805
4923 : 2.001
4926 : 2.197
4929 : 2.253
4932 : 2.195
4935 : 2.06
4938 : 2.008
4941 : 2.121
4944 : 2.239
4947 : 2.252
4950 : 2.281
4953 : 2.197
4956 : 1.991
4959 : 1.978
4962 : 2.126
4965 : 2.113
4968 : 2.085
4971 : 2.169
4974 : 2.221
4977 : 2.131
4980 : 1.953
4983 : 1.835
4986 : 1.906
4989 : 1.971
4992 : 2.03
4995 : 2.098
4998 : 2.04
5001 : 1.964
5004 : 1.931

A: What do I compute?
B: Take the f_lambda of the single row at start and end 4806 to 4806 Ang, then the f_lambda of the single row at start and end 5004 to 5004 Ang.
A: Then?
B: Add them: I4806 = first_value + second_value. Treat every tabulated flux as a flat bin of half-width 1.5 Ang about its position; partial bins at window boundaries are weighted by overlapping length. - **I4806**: 4.14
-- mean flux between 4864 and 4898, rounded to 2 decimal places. 2.01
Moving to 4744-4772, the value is 2.14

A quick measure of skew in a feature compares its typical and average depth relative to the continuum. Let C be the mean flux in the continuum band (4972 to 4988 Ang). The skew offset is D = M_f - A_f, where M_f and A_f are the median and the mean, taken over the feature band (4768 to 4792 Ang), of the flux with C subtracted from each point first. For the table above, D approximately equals 0.015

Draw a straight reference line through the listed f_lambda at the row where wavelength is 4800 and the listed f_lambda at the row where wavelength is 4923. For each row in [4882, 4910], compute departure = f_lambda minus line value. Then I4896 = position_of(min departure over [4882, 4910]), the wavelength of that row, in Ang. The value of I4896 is 4890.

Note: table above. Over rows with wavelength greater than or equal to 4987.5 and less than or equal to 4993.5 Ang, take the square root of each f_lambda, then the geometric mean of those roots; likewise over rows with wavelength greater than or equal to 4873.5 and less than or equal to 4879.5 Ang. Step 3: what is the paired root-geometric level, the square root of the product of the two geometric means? 1.42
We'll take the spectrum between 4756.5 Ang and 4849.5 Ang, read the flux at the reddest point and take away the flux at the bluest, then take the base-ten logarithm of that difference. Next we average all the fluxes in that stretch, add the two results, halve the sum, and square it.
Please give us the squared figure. 0.450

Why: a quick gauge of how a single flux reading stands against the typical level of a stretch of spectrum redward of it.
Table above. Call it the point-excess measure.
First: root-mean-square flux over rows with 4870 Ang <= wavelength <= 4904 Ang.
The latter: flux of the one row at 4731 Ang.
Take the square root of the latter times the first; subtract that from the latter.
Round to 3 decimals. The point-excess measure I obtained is 0.038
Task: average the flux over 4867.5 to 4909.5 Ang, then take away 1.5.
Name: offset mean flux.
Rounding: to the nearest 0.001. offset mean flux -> 0.551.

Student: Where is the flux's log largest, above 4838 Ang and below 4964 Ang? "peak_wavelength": 4950 Ang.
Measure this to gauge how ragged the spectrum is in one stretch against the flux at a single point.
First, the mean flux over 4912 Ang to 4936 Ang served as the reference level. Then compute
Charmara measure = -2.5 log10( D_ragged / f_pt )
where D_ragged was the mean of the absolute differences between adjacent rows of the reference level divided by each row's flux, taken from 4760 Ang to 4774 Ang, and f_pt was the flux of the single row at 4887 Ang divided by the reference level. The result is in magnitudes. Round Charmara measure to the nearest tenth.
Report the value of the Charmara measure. 5.9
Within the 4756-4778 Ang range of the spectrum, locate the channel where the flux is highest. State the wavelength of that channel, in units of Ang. 4776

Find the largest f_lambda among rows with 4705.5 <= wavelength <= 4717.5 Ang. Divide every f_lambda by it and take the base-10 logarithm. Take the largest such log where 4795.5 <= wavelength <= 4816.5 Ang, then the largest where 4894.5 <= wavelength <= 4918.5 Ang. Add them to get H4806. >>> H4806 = 0.004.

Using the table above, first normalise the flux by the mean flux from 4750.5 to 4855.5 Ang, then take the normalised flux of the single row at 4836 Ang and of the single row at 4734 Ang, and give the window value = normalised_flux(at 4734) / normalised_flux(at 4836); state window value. 0.94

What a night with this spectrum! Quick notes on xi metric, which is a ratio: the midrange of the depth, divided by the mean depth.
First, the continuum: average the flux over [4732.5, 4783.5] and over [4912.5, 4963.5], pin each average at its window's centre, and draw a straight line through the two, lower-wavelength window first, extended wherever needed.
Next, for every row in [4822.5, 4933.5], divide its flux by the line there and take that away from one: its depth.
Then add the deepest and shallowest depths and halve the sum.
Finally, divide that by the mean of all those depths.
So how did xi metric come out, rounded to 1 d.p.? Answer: 4.3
